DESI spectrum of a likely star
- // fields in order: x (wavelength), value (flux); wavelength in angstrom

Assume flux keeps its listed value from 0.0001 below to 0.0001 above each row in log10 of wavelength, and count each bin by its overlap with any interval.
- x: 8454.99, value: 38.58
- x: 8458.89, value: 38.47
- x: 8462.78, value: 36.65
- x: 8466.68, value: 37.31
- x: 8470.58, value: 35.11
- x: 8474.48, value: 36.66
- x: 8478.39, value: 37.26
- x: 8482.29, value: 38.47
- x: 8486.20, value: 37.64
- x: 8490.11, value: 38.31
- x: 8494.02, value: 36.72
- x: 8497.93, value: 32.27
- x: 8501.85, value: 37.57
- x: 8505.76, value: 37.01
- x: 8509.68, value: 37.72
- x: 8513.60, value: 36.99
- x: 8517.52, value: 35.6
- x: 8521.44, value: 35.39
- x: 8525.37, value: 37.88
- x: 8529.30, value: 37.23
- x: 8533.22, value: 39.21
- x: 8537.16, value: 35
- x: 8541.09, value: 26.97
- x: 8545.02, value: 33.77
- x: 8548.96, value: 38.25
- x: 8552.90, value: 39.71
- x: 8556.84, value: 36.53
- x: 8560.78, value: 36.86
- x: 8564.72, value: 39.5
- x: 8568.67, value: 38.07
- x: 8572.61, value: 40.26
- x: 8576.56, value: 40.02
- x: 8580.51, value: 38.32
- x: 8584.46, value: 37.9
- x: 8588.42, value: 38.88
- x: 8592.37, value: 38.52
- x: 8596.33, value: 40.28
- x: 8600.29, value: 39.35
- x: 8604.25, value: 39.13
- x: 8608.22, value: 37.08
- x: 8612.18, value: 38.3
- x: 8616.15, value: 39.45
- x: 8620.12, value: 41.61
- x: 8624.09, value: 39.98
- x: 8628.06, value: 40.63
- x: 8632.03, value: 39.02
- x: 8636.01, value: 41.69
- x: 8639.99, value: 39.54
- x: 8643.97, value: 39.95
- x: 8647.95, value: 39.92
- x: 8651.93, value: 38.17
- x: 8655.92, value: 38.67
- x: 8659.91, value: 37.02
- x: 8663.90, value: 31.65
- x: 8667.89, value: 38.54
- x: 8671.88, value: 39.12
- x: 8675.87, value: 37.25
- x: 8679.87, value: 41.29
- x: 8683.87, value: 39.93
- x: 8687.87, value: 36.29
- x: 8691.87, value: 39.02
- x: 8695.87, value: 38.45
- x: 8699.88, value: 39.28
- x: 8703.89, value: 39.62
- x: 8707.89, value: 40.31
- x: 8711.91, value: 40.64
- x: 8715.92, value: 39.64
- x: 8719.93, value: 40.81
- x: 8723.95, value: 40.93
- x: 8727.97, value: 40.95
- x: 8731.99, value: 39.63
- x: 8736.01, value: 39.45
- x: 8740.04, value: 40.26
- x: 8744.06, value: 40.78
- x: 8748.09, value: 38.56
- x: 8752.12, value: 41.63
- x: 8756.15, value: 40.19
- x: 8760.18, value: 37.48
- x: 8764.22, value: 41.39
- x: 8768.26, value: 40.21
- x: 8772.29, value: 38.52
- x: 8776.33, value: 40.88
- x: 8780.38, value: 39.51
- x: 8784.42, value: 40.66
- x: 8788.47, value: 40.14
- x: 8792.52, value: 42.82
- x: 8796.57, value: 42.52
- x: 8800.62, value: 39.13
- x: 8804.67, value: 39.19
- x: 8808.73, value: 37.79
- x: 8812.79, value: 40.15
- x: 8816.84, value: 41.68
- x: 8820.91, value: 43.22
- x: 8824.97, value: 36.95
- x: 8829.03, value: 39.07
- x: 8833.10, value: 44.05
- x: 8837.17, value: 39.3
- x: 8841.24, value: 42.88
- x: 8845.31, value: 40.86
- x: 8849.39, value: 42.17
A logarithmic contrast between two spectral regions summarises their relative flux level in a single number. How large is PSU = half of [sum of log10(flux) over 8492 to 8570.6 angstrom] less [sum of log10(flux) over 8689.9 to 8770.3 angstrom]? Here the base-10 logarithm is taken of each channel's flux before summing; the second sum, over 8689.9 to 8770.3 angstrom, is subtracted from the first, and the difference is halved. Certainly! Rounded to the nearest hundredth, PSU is -0.42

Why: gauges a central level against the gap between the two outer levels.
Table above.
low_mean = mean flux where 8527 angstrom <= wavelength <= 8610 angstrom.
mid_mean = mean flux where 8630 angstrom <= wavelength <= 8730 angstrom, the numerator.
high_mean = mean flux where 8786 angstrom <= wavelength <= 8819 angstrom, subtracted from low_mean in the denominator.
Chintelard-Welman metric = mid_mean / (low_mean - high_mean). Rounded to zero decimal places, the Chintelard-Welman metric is -14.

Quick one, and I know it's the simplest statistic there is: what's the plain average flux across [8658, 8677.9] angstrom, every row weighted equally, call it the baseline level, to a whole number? 37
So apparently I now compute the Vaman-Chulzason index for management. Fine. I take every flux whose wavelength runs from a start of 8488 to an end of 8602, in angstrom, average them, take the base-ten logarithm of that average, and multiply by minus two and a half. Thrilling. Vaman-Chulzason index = -3.93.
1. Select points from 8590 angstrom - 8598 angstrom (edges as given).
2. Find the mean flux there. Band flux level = 39.4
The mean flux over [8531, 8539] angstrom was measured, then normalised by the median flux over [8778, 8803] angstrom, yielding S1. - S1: 0.92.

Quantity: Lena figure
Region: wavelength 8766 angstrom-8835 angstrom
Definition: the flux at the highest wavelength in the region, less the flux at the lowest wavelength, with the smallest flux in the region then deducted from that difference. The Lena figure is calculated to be -33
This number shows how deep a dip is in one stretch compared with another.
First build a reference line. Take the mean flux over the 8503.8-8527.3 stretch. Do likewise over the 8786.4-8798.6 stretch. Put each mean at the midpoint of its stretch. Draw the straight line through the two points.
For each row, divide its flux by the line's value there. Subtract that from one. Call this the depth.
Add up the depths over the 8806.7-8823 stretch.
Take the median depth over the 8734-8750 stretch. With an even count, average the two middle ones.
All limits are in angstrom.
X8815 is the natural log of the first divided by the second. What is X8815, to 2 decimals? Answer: 1.80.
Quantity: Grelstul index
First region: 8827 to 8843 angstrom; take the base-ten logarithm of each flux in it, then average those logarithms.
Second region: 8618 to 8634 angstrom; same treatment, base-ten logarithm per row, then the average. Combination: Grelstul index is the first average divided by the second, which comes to 1.01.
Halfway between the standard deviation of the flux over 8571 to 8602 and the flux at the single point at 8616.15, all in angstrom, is 20.2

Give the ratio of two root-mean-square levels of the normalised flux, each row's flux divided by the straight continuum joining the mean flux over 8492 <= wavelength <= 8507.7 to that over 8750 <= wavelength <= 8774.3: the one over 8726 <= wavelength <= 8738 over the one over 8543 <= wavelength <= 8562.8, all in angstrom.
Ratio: 1.00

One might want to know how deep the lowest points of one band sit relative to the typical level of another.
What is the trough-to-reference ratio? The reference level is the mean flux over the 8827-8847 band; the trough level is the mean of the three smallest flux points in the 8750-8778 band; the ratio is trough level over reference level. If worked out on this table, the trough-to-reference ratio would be 0.939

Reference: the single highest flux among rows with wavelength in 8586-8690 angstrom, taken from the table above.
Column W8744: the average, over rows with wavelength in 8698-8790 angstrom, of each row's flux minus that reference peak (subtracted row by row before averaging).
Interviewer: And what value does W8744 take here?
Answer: -1.6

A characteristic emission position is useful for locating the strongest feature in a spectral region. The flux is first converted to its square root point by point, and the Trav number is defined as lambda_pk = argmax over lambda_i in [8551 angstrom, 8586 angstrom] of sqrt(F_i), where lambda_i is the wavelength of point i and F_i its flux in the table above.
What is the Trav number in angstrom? 8572.61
